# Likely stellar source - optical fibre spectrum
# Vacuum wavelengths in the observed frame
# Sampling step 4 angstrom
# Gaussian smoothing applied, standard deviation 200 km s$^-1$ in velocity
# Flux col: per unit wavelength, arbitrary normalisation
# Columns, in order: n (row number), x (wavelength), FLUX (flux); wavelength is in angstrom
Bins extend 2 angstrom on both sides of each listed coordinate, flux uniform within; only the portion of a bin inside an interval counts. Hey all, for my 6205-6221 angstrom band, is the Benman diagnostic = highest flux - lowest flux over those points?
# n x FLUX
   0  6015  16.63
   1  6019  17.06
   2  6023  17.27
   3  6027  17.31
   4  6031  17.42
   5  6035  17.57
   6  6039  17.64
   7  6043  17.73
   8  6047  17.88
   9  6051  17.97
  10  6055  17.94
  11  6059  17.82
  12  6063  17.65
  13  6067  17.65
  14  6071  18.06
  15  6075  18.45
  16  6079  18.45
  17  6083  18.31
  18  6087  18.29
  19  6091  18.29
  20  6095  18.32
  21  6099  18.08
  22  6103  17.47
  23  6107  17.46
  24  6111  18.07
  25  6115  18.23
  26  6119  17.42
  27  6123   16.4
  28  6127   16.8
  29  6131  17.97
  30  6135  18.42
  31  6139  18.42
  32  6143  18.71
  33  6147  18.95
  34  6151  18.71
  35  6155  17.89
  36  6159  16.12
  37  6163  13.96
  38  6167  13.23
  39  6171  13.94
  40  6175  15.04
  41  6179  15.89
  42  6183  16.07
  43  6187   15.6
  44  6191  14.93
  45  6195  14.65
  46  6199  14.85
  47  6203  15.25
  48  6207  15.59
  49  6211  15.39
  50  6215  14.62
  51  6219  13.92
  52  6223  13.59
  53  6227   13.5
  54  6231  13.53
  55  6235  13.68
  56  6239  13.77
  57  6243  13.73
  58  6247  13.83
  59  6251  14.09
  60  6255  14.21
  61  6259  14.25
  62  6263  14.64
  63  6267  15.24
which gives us 1.67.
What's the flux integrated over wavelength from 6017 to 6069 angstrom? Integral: 916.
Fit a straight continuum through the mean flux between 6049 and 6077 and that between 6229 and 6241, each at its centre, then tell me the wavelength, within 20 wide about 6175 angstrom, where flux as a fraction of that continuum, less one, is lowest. 6167 angstrom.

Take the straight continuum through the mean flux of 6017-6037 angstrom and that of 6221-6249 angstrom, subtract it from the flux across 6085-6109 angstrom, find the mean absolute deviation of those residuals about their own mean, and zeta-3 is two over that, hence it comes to 8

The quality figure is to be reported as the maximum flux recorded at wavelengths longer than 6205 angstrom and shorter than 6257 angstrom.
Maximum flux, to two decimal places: 15.59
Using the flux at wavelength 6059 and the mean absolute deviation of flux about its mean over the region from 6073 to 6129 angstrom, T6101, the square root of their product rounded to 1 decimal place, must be 3.1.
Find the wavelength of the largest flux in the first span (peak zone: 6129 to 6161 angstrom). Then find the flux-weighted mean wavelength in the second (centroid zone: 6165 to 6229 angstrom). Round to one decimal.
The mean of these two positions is 6171.9 angstrom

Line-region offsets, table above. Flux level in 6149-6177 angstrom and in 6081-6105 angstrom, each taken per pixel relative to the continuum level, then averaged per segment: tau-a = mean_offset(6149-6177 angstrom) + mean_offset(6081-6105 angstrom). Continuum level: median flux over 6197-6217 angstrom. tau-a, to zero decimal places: 3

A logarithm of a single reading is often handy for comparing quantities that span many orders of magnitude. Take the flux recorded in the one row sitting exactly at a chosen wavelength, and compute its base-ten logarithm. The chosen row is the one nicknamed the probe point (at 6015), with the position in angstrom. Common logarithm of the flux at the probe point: 1.22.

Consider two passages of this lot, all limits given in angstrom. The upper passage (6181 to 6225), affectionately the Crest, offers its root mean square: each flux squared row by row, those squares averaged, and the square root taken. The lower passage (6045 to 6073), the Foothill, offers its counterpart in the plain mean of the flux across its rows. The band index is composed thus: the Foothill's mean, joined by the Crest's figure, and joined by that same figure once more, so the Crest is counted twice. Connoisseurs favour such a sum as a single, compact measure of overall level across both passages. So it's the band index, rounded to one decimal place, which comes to 47.8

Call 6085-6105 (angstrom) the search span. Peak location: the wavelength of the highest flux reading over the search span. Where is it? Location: 6095 angstrom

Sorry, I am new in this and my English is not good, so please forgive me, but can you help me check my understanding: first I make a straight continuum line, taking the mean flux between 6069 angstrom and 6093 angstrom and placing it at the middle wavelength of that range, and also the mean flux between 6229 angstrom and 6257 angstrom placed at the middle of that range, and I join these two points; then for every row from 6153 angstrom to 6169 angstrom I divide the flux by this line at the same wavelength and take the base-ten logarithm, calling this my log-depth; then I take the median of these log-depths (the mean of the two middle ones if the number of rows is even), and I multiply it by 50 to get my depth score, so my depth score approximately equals -1.5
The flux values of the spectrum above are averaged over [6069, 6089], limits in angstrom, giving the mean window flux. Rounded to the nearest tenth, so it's 18.3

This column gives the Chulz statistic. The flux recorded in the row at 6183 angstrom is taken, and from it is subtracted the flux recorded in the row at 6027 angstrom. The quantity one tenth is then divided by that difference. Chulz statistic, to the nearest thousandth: -0.081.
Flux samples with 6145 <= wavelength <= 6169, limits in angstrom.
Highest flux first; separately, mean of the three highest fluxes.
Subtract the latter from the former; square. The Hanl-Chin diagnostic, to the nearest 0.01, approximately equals 0.19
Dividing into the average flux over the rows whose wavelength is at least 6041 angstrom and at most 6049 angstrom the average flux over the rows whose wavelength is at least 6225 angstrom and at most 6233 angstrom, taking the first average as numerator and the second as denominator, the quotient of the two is 1.32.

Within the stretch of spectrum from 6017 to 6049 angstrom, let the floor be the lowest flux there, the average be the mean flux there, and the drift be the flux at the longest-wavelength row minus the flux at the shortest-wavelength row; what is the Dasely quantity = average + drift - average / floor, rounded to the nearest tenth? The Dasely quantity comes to 17.3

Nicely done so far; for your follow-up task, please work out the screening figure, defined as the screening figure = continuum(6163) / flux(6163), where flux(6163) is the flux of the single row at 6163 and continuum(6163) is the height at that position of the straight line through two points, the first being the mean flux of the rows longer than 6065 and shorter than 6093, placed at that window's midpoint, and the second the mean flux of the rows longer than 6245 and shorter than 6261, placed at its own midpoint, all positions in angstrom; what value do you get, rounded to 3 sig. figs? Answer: 1.16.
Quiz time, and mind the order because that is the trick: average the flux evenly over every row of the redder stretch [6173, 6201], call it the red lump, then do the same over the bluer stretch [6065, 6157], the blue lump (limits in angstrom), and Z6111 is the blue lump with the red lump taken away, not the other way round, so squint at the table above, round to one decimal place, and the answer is 2.7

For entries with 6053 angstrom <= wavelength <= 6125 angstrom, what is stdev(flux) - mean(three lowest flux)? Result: -16.6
